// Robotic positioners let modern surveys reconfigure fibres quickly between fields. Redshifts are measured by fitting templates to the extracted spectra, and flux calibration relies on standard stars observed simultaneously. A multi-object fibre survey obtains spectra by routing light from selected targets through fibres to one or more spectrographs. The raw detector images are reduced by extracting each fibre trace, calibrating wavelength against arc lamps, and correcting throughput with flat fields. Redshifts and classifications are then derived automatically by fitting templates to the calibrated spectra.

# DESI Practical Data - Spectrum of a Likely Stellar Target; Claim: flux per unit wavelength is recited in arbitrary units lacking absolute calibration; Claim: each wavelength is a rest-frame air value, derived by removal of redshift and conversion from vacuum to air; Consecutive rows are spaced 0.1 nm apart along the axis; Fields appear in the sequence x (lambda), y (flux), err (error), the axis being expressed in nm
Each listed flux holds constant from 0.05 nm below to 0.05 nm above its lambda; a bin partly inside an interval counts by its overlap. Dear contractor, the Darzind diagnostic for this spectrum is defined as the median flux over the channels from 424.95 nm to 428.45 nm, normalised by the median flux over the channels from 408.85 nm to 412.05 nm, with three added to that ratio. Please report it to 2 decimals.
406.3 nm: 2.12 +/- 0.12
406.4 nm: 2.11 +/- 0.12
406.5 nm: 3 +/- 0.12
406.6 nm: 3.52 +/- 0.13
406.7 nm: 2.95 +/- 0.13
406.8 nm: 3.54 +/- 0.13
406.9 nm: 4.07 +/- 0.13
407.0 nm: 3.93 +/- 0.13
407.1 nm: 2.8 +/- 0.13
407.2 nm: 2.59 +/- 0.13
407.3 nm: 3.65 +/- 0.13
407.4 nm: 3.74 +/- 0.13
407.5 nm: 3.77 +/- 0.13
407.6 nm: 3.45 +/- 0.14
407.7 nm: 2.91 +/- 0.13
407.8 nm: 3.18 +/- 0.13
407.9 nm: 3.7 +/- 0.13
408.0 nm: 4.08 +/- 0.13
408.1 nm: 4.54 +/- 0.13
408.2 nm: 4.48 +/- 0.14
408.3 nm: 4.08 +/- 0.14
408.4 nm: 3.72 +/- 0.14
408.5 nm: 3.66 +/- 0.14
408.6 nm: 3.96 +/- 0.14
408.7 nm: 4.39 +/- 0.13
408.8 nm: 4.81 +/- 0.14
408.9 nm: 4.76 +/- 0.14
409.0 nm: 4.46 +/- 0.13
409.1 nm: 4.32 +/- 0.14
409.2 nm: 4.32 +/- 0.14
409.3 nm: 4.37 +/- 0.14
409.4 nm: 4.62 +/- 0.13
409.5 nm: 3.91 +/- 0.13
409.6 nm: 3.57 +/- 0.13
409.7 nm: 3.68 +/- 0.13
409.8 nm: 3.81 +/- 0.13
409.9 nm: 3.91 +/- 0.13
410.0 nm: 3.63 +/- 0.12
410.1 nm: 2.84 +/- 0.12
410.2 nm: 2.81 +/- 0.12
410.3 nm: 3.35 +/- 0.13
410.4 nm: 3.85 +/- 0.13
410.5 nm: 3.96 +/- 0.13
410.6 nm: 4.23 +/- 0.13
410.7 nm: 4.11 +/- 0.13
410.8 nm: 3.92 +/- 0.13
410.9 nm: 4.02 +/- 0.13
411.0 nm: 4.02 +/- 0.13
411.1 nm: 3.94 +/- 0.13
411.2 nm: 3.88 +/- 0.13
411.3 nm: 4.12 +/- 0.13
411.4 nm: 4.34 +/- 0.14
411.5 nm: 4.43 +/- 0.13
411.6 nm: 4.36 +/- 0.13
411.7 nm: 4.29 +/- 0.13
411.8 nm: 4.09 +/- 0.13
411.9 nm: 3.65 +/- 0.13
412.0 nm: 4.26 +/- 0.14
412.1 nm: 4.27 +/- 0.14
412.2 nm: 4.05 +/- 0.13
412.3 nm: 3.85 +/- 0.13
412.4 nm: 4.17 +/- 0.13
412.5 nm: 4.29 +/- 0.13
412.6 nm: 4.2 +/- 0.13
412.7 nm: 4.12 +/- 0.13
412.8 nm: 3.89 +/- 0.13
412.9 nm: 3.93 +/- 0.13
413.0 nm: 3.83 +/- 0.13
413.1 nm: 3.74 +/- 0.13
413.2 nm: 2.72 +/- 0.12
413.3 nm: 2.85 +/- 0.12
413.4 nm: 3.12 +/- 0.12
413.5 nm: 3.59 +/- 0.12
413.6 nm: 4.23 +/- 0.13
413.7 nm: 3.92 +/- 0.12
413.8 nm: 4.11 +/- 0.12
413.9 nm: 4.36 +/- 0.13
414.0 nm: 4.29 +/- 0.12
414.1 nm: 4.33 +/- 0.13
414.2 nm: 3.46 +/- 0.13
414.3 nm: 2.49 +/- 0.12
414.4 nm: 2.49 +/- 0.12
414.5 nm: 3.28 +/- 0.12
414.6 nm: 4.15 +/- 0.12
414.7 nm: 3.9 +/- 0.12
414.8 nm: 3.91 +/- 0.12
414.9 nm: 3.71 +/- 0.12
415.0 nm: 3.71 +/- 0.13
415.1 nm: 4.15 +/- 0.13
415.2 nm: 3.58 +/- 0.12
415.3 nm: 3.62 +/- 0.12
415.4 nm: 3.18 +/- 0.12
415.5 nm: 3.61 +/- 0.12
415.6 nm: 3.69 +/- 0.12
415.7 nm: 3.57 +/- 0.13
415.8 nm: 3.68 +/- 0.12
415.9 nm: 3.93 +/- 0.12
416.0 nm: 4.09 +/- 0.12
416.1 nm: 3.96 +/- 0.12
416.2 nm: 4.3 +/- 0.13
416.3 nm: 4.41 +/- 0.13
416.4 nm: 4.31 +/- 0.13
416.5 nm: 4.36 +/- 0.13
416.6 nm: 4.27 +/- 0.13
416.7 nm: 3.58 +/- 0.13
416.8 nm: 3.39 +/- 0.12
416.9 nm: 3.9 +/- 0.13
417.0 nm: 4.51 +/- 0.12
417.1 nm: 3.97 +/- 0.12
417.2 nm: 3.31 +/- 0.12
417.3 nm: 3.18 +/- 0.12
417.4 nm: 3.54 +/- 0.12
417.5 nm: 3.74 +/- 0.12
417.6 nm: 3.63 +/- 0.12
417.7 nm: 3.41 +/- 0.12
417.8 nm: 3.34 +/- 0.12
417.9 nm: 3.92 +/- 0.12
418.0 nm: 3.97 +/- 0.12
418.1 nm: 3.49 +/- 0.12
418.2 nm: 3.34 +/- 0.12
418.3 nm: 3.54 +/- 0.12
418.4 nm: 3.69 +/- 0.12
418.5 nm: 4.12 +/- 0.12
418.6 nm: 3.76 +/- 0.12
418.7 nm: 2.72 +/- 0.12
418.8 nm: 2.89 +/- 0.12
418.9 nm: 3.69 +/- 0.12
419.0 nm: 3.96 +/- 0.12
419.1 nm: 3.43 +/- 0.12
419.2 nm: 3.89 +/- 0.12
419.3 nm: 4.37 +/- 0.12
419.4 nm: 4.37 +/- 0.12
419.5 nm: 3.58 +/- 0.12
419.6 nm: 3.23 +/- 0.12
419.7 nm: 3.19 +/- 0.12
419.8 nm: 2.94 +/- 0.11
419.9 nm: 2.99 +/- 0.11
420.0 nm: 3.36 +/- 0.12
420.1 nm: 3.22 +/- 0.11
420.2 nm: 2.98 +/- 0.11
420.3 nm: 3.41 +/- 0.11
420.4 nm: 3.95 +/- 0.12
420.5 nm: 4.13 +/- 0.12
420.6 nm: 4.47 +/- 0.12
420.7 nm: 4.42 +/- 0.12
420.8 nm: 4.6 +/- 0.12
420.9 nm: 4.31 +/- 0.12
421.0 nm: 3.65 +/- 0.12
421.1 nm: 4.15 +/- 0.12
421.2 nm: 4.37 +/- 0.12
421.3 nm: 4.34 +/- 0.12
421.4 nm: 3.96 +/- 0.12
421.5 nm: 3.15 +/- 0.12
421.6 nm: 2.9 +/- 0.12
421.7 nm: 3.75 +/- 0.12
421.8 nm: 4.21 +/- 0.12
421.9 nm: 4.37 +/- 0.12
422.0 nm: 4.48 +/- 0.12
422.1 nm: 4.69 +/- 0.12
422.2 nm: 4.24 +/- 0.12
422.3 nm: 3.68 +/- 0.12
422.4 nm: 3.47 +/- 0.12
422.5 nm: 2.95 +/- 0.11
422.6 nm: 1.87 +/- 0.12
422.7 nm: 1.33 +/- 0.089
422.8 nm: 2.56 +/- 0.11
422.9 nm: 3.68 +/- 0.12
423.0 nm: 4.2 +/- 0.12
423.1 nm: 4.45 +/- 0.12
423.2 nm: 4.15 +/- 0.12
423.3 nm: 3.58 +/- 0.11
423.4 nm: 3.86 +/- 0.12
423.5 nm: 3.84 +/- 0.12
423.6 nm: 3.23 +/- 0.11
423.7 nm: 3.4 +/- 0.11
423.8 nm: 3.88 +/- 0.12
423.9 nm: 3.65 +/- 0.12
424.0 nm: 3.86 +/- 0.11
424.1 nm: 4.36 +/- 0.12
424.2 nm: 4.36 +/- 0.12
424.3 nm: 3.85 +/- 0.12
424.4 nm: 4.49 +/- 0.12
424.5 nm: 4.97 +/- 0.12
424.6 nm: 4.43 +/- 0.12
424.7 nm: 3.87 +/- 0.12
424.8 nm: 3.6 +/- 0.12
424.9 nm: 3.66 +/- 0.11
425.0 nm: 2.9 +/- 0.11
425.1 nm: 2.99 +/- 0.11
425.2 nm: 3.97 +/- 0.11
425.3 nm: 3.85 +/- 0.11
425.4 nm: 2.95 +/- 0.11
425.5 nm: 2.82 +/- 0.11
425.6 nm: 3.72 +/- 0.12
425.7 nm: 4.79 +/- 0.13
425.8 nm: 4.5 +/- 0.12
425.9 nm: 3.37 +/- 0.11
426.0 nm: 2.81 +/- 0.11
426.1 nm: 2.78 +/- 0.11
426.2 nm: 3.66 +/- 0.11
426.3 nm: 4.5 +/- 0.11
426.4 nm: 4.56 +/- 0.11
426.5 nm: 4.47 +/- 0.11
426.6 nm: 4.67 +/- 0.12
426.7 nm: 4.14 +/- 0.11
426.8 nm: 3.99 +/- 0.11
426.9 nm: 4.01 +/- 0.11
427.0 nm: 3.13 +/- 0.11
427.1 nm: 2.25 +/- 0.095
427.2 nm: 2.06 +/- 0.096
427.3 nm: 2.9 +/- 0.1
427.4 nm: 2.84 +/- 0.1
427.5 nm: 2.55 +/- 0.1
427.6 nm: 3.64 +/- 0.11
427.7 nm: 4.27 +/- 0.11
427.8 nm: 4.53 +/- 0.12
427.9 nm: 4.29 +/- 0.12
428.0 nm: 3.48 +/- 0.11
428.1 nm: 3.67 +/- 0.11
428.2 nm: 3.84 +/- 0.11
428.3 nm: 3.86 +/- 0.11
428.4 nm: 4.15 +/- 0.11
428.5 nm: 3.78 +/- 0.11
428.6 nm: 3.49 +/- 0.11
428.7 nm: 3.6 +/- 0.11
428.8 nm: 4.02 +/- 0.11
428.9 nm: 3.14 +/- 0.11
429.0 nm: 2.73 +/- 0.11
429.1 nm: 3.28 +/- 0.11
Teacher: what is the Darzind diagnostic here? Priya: 3.93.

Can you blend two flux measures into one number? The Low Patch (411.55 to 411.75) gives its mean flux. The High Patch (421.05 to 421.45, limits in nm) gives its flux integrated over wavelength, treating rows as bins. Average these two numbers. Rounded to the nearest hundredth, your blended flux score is 3.00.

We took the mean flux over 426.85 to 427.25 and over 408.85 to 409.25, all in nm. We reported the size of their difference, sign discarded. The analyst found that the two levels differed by 1.60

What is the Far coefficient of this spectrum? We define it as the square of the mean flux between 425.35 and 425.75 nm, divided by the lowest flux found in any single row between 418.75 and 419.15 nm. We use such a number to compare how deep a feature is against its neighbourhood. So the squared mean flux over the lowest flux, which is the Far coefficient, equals 4.4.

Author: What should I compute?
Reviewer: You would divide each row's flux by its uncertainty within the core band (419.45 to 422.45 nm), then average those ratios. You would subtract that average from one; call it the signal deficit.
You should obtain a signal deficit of -31.1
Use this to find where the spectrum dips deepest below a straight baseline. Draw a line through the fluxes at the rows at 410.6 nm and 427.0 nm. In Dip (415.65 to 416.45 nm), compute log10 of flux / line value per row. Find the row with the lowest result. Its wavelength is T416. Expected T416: 415.7 nm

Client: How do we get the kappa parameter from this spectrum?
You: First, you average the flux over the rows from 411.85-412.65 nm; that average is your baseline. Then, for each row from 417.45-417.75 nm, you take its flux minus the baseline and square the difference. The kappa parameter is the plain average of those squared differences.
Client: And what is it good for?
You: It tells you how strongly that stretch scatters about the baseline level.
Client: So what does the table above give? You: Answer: 0.27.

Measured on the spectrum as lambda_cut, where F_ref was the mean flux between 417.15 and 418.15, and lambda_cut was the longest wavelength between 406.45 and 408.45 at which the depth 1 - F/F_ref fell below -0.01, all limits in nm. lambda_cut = 408.4 nm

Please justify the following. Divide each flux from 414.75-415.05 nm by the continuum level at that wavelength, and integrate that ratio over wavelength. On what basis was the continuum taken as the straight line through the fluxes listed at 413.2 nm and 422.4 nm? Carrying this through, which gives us 0.40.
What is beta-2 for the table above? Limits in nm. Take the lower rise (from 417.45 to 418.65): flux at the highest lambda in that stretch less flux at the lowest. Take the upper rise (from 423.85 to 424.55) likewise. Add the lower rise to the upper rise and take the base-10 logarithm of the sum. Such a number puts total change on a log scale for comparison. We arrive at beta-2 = 0.13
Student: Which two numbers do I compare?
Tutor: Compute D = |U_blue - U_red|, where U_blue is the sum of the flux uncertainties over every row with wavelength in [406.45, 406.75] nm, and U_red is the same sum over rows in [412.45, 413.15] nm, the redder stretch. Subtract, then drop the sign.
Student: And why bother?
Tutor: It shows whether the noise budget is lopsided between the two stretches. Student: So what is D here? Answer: 0.5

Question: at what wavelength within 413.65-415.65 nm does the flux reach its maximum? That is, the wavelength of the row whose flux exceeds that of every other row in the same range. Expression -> 413.9 nm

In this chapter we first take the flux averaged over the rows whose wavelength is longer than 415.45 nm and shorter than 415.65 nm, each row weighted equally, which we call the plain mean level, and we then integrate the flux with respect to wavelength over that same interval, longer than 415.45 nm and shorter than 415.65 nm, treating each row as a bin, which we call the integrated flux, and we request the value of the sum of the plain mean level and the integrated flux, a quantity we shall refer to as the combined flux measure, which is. 4.38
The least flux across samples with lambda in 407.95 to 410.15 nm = 2.84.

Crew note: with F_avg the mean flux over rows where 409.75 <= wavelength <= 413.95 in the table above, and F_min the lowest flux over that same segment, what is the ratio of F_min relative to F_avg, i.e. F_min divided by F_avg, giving 0.70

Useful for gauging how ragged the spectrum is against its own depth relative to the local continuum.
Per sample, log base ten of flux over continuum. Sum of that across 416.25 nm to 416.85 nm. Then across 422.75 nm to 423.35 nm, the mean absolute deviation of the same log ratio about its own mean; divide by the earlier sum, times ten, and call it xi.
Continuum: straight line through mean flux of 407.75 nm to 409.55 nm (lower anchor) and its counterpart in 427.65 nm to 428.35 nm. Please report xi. -12.5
